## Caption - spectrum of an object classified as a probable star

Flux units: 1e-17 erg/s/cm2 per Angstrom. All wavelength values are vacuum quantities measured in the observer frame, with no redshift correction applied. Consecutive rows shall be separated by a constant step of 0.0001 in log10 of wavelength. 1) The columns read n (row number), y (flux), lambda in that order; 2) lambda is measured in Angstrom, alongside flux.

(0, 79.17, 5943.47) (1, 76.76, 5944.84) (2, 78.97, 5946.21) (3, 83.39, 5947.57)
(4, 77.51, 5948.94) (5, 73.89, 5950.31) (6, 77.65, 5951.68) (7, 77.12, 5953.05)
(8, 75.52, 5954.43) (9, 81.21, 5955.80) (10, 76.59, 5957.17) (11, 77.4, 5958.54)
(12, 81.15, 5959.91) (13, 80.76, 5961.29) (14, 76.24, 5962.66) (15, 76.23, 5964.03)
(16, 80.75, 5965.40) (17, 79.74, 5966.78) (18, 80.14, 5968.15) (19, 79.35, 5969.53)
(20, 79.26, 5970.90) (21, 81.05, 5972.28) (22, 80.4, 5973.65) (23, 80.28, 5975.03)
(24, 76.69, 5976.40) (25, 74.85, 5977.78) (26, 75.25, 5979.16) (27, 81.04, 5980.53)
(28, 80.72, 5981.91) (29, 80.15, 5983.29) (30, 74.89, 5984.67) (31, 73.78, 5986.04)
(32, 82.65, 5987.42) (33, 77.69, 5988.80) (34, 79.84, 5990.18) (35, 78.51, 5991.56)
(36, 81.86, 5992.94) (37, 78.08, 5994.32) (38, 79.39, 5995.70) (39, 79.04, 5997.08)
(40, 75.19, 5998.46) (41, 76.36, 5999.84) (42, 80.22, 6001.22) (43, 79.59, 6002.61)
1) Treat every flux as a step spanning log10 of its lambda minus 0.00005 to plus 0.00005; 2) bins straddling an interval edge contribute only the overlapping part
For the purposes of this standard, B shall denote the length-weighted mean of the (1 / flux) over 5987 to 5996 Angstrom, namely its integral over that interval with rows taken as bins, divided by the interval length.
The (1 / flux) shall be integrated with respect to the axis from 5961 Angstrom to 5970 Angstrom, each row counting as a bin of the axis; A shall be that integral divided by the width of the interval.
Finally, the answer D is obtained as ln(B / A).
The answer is -0.009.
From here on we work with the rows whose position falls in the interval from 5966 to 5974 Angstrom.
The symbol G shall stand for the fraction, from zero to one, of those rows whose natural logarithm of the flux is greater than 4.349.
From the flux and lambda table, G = 1.00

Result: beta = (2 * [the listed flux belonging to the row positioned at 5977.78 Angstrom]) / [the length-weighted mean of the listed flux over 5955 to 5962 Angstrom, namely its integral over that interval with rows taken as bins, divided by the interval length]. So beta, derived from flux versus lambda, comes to 1.89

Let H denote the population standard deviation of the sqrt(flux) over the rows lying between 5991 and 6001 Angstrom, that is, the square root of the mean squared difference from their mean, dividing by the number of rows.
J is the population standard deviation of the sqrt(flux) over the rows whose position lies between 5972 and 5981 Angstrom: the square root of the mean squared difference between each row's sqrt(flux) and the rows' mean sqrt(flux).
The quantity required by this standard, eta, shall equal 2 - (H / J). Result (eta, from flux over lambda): 1.2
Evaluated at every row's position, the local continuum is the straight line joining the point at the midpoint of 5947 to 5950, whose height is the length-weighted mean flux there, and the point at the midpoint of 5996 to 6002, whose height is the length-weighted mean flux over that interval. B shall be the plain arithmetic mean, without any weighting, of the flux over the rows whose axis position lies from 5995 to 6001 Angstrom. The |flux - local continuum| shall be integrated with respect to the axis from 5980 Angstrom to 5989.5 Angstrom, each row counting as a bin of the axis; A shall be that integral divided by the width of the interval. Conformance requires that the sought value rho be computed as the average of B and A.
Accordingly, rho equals 40.1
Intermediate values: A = 2.8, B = 77.5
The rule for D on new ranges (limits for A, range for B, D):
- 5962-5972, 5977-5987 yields 0.021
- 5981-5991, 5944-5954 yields 0.009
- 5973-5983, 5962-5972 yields -0.005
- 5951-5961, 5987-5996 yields -0.018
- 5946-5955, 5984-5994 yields -0.009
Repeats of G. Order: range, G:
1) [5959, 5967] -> 0.67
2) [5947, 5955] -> 0.50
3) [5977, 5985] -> 0.50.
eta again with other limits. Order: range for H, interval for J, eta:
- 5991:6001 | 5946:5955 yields 1.3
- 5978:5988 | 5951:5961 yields 0.4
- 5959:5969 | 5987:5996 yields 0.9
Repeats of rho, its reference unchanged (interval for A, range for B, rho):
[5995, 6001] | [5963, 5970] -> 40.5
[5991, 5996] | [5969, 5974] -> 40.8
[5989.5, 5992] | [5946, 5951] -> 39.8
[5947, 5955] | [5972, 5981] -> 40.8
